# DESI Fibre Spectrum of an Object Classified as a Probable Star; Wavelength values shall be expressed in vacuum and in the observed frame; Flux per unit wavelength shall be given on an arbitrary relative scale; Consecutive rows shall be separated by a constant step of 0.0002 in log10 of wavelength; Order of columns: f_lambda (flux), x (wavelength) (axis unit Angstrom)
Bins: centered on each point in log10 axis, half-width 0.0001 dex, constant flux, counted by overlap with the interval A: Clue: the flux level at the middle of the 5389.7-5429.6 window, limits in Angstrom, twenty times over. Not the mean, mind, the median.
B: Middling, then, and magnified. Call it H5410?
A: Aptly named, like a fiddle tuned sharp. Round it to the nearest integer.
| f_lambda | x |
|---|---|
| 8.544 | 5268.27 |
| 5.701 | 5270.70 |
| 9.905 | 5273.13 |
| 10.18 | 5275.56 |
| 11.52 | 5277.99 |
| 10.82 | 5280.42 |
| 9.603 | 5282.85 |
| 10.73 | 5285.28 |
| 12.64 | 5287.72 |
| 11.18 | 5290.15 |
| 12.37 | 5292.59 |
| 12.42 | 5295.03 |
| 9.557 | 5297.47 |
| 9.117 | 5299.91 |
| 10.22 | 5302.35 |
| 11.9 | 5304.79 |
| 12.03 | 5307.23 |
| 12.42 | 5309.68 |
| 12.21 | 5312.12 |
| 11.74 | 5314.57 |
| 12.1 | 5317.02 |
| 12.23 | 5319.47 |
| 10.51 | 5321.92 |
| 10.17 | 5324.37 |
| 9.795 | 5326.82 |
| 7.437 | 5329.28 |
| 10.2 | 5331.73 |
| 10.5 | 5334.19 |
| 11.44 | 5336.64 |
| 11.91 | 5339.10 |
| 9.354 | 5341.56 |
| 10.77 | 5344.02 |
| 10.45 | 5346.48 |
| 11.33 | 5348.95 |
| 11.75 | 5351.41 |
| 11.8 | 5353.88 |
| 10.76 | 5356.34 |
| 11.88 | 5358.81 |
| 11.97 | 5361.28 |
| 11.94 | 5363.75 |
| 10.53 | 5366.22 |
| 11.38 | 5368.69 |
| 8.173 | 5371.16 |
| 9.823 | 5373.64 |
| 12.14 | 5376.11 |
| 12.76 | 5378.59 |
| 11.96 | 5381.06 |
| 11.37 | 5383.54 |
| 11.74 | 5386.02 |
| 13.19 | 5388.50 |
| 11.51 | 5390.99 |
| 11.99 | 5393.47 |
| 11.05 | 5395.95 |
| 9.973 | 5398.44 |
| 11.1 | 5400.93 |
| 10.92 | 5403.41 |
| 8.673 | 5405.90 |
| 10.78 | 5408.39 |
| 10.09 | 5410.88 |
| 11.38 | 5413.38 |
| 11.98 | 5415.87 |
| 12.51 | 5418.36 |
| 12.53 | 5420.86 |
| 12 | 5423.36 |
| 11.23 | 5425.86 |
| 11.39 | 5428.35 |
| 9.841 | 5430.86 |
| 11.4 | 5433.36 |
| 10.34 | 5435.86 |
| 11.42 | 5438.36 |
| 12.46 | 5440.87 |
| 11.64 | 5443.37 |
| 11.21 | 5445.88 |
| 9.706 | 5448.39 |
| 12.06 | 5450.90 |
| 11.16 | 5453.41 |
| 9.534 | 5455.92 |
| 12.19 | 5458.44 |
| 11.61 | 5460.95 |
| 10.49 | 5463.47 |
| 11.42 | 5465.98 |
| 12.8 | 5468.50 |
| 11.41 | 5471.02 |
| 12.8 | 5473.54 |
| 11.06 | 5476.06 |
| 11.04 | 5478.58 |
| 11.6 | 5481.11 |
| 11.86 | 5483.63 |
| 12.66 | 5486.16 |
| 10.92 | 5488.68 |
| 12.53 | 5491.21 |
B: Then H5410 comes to 226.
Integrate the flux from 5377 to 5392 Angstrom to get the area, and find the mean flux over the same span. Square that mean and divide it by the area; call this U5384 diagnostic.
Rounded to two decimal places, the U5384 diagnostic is 0.81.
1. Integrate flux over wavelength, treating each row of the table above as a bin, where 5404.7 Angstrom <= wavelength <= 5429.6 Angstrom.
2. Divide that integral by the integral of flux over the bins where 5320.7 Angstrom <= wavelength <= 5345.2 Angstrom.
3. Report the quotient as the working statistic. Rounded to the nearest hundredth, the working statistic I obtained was 1.12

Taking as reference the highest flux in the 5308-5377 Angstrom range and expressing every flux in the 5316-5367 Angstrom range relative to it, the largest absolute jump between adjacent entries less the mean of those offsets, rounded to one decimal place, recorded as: 4.3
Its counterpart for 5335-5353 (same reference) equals 4.0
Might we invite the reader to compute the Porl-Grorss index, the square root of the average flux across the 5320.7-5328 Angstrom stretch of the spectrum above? 3.19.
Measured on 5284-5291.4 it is 3.39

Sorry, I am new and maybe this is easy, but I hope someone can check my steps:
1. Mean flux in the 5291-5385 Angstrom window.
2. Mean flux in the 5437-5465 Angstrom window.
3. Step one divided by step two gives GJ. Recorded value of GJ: 0.986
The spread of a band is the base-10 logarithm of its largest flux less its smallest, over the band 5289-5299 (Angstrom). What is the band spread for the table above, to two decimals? 0.46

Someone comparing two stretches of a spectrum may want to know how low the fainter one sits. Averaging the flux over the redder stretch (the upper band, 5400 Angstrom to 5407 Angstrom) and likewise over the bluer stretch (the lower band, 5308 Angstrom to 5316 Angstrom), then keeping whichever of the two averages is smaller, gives 10.23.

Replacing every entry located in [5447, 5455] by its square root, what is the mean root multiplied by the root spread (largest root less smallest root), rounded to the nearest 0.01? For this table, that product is 1.18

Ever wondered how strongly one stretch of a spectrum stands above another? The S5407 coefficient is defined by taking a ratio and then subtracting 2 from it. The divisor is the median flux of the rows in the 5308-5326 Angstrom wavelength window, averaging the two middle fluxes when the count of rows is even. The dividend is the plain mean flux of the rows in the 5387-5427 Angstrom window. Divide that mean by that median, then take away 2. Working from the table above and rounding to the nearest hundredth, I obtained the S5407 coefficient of -1.07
